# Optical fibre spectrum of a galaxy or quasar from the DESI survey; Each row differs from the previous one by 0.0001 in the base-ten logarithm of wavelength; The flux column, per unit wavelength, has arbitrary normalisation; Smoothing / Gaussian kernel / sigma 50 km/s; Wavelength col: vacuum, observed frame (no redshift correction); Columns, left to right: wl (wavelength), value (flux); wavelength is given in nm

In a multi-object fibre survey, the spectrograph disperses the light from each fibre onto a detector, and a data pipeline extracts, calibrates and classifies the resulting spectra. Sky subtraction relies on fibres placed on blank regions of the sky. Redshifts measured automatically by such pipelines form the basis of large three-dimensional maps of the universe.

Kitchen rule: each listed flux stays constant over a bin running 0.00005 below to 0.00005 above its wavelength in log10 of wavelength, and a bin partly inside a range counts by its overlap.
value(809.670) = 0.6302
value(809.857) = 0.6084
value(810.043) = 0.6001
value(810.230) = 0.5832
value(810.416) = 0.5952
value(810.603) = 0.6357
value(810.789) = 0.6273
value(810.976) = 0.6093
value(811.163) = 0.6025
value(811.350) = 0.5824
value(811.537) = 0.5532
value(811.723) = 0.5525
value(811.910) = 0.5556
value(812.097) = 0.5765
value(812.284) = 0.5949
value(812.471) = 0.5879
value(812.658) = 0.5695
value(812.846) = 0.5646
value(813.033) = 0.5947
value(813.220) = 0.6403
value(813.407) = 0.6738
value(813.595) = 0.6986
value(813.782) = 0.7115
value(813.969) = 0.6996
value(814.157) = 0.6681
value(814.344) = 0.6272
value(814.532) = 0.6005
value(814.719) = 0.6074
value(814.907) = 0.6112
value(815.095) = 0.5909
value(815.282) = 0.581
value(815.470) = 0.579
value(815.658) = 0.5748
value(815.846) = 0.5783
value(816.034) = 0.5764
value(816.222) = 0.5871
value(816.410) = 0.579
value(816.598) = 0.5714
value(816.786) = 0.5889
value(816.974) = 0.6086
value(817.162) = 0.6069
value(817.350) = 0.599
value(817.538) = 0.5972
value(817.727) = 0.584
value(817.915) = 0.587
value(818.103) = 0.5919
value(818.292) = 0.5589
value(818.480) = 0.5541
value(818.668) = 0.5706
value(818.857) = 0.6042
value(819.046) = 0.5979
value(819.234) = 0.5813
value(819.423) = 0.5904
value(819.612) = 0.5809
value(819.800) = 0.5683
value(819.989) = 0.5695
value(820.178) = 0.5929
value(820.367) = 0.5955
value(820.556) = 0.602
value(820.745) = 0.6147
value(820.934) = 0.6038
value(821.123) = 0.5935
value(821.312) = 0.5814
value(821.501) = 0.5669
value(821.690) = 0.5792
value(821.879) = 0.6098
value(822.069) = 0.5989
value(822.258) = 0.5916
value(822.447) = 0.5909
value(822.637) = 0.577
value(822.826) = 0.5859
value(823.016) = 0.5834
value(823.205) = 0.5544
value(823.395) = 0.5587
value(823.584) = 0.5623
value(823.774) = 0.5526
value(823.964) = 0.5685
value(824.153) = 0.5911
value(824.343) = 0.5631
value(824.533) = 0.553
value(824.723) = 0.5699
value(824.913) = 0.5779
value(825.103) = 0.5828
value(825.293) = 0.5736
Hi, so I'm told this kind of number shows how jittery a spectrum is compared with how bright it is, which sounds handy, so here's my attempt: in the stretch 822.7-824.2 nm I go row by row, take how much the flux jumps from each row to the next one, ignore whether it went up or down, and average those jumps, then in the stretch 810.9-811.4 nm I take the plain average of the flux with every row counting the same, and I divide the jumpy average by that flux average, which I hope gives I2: 0.0209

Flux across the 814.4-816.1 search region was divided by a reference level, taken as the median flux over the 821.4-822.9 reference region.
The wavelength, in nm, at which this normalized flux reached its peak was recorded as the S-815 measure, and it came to 814.907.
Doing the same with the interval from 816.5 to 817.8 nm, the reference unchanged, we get 816.974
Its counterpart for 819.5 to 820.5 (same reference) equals 820.367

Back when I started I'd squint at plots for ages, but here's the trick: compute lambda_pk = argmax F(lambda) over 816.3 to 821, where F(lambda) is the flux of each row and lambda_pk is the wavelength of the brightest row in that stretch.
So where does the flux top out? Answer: 820.745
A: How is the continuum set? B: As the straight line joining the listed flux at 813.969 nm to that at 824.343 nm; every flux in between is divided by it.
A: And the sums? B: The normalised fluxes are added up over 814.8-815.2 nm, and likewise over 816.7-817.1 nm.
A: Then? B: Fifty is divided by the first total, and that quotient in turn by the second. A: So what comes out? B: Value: 15.8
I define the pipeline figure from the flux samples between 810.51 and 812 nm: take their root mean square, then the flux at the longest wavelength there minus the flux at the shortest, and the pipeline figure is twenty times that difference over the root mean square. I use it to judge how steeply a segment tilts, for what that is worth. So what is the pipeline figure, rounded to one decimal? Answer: -2.7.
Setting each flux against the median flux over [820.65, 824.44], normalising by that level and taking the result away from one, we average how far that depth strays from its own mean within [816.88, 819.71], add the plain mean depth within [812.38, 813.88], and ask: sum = -0.06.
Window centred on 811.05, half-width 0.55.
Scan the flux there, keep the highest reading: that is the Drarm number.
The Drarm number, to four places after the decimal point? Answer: 0.6357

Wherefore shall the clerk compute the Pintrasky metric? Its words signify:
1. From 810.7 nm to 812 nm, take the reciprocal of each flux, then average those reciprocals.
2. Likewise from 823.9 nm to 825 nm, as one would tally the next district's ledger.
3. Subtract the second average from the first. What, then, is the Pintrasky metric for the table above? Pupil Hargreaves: -0.03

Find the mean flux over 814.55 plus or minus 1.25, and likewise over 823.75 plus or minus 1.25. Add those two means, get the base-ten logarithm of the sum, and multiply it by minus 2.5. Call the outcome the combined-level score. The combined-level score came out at -0.199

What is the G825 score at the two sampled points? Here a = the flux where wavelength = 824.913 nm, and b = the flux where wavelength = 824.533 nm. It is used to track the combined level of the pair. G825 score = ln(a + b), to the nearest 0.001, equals 0.123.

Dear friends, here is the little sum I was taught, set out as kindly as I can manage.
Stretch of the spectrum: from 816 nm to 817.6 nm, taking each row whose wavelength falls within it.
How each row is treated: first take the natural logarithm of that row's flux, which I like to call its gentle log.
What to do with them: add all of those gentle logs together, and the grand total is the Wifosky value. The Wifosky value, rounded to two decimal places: -4.74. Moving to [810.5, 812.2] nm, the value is -4.79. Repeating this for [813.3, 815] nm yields -3.82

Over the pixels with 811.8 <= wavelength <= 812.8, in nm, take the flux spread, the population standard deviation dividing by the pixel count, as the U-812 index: 0.0138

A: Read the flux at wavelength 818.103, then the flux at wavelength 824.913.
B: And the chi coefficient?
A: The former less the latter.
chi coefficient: 0.014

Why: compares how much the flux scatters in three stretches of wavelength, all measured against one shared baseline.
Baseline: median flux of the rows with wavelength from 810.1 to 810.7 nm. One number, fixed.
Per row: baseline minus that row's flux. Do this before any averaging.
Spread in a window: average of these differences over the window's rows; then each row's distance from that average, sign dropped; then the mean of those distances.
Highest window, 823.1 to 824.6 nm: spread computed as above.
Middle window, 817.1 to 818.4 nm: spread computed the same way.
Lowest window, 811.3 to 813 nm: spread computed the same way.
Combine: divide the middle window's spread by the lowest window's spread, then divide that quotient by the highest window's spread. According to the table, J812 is 99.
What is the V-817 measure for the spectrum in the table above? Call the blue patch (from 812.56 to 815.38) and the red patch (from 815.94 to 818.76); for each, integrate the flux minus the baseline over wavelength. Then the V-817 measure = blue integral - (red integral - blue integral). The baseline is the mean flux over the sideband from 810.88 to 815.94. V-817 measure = 0.19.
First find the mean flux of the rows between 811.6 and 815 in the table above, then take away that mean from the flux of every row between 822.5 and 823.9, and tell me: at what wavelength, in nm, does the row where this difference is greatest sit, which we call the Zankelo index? 822.826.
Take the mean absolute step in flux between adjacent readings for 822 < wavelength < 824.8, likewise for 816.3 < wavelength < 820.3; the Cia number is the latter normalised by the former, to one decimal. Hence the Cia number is 1.0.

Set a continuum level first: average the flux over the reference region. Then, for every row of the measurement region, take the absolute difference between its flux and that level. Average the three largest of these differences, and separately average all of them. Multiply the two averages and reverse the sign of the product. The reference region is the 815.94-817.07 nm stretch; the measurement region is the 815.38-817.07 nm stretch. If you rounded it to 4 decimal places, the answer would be -0.0001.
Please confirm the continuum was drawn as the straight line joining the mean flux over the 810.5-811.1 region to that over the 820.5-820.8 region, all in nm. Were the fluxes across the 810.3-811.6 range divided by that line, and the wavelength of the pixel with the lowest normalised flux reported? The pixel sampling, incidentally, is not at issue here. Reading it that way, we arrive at 811.537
